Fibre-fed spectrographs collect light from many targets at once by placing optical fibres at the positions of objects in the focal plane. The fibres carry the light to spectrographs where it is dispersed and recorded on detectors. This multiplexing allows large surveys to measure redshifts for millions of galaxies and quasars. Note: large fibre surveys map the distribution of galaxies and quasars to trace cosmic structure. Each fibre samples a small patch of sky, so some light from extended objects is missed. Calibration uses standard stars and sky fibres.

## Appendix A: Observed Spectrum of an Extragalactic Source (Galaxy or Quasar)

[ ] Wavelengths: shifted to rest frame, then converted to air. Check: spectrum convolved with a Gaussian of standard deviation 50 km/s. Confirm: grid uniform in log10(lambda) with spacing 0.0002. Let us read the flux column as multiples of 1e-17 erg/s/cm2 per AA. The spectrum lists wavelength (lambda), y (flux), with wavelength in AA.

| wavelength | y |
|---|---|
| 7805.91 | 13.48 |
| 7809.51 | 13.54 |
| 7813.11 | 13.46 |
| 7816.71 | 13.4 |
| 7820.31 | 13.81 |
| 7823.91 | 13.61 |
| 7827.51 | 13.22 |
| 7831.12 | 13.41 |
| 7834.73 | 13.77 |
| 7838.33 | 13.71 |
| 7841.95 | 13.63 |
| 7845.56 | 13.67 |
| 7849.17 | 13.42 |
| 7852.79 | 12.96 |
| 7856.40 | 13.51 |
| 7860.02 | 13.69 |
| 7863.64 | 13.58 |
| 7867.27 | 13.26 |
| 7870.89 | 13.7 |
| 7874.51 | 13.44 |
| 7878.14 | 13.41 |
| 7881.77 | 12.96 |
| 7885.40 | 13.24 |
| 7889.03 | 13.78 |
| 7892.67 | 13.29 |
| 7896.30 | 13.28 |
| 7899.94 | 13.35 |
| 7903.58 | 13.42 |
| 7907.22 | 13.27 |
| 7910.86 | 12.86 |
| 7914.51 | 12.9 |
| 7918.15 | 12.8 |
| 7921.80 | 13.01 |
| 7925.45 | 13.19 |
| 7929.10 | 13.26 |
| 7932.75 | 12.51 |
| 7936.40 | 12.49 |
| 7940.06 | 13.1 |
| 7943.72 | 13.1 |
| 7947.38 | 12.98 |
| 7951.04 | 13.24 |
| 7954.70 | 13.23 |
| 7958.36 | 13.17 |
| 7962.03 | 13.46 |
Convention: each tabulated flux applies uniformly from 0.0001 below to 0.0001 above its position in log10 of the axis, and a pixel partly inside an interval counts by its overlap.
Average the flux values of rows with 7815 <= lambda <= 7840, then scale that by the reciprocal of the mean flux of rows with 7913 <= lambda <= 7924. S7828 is 1.05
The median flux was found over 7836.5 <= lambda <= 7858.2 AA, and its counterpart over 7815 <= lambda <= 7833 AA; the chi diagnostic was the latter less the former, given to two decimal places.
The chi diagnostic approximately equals -0.16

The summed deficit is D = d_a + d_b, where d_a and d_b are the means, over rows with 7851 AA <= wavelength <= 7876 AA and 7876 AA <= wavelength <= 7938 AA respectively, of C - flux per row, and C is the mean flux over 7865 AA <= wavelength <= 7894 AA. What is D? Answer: 0.20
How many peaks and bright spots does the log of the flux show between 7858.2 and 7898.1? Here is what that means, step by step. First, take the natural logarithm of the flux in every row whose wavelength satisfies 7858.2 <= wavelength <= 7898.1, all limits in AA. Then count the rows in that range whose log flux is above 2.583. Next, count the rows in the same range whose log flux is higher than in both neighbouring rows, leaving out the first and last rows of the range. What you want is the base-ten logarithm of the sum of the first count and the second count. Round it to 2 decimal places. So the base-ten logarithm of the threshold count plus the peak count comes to 1.08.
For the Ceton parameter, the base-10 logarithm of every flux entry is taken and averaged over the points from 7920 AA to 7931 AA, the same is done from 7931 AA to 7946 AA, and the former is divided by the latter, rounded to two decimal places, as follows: 1.01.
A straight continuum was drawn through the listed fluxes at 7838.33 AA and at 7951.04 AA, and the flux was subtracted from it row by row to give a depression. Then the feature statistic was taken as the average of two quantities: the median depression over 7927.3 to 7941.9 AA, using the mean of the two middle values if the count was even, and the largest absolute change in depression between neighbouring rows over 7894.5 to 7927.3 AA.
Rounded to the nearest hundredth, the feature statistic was 0.45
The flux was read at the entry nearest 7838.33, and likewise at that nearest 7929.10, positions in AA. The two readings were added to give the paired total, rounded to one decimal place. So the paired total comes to 27.0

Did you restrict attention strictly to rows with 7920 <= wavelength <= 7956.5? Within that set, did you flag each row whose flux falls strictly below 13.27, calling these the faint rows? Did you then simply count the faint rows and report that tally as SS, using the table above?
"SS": 10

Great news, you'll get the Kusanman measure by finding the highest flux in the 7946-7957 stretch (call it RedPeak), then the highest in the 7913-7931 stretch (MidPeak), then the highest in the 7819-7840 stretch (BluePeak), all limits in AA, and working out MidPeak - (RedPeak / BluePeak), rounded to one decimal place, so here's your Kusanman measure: 12.3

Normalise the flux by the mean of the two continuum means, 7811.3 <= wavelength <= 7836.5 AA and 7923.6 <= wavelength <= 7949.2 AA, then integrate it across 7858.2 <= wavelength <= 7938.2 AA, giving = 80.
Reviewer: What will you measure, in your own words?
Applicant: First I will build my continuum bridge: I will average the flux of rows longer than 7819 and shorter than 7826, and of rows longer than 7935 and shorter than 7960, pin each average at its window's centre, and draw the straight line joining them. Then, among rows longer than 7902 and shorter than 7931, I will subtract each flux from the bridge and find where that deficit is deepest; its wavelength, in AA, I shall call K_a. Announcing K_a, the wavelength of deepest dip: 7918.15 AA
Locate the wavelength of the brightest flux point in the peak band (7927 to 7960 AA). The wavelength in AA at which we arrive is 7929.10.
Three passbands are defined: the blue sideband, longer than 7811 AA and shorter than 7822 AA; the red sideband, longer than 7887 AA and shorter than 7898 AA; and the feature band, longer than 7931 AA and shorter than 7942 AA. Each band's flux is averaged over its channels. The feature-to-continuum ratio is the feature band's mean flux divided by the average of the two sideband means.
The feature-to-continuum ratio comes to 0.941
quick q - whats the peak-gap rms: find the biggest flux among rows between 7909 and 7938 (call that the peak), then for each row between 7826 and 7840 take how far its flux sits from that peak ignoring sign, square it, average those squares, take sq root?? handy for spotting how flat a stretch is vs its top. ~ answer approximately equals 0.35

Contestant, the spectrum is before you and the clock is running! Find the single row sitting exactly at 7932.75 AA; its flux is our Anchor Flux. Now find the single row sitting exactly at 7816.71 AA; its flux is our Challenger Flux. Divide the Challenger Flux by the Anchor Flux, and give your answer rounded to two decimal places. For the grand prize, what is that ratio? 1.07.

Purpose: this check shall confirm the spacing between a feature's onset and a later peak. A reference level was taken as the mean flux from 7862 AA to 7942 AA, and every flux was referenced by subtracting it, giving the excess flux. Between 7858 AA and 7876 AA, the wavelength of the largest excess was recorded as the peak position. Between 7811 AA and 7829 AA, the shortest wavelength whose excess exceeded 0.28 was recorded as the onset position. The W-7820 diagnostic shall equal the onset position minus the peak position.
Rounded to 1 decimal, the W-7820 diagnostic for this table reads -50.6 AA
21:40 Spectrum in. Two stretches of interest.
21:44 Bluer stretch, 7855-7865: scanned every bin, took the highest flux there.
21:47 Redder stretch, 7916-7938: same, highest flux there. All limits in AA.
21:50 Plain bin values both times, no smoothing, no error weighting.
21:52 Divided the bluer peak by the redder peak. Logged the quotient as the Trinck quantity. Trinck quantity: 1.032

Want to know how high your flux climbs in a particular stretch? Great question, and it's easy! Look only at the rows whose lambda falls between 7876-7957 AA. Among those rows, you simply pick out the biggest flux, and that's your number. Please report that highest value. 13.78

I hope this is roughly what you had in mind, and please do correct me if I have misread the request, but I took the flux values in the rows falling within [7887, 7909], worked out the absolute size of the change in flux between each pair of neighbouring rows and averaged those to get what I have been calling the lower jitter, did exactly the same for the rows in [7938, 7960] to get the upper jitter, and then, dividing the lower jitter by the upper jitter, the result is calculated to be 1.8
